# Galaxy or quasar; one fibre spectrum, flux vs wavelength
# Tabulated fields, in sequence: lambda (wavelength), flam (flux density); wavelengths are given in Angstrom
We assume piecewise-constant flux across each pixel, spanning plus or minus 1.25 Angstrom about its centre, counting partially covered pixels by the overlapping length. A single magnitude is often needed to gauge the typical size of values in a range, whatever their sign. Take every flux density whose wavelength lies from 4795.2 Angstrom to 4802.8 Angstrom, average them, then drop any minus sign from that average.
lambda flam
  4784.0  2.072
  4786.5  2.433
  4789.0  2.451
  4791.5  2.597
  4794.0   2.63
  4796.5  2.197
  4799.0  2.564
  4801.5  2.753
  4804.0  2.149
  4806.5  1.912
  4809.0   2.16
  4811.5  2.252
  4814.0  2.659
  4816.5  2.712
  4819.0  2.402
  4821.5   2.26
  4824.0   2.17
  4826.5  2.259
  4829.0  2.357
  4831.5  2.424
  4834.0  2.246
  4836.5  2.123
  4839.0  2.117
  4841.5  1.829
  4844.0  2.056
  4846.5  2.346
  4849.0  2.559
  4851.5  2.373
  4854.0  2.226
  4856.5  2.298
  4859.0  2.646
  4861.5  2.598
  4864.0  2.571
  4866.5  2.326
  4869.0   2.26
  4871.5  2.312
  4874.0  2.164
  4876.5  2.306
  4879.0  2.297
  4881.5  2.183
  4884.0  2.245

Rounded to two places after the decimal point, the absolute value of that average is 2.50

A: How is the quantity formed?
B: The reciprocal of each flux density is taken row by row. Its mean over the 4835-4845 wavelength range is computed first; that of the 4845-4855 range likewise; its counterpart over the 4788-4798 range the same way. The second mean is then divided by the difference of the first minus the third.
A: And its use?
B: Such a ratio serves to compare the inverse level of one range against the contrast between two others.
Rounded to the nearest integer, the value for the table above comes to 5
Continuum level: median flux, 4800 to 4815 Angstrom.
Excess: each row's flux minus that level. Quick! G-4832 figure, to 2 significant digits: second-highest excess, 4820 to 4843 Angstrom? 0.15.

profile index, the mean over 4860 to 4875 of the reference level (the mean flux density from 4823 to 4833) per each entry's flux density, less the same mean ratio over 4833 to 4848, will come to -0.12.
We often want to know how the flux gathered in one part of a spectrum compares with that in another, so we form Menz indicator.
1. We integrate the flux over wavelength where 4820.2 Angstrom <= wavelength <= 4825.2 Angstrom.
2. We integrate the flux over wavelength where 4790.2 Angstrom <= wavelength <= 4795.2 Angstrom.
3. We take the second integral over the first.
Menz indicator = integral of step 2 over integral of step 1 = 1.18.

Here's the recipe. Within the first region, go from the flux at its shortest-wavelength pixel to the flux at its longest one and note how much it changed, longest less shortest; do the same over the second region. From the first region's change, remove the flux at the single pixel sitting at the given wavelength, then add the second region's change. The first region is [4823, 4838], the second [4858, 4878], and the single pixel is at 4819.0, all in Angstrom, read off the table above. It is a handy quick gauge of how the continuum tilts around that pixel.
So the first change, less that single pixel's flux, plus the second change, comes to -2.79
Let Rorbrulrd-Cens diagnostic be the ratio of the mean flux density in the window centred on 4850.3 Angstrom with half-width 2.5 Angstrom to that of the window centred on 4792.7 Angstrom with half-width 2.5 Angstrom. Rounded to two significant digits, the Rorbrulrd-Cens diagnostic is 0.94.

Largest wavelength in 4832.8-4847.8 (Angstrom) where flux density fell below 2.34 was 4844.0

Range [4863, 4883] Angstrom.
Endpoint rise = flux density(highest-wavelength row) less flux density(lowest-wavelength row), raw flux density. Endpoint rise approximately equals -0.4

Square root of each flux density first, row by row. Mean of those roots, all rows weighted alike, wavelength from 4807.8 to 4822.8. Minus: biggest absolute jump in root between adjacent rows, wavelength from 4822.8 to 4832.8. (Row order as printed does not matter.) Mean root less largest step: 1.52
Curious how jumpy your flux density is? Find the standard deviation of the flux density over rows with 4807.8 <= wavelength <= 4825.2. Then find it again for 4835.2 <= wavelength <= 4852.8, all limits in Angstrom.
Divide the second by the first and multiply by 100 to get 106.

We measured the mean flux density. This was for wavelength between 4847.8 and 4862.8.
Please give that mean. 2.45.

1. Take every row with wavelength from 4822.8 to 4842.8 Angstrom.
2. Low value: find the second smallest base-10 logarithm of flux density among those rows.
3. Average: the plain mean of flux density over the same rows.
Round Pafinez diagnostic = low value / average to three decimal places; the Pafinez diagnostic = 0.149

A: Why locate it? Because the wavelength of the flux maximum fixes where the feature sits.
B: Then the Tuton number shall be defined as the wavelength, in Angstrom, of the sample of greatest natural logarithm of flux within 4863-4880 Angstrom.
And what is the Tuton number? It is 4864.0 Angstrom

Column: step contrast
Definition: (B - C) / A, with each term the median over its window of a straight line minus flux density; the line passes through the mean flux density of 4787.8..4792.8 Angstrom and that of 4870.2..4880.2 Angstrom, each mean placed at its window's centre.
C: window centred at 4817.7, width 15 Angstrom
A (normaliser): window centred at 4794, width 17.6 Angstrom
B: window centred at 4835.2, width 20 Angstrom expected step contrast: -1.6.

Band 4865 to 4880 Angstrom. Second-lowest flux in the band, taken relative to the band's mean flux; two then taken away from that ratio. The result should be -1.01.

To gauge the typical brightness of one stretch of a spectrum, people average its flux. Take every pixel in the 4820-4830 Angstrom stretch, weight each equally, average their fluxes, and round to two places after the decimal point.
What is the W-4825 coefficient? 2.26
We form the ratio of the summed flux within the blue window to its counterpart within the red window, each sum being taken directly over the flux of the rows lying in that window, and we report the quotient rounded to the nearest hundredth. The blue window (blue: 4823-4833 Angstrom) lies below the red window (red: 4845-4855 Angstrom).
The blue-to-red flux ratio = 0.97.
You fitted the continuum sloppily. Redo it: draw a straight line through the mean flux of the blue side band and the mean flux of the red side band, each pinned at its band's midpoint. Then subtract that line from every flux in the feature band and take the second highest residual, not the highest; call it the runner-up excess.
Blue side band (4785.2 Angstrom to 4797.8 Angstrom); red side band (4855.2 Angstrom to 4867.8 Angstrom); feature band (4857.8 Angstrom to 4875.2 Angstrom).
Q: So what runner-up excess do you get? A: 0.11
